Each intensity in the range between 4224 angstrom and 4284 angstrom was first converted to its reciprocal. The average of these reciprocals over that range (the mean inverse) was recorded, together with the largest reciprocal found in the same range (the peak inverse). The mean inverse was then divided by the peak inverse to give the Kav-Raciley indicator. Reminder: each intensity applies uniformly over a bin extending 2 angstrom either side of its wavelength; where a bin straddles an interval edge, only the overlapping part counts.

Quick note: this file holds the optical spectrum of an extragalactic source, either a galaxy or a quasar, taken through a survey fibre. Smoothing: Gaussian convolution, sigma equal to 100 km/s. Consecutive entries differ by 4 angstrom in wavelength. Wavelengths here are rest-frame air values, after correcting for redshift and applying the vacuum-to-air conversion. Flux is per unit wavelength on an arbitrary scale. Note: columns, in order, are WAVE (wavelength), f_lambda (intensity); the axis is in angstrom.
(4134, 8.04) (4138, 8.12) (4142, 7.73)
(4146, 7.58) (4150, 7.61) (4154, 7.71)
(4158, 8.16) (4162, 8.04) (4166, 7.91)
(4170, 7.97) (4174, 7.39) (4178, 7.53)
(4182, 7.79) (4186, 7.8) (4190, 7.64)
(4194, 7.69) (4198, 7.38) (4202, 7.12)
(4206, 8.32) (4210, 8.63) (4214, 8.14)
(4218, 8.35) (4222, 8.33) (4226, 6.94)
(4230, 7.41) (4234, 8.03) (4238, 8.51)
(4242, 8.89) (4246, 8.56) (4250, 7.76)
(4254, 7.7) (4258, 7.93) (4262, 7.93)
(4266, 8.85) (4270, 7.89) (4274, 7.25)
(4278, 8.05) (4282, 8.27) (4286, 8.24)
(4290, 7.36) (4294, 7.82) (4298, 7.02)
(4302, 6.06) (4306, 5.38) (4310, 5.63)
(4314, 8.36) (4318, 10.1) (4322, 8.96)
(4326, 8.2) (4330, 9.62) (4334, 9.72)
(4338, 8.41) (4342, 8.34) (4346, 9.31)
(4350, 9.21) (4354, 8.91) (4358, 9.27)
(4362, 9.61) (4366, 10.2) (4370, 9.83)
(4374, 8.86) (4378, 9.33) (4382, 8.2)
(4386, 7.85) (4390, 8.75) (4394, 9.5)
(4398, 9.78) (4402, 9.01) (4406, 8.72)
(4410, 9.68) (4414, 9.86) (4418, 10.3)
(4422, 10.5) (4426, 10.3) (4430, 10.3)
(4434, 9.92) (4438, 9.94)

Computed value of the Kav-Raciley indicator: 0.87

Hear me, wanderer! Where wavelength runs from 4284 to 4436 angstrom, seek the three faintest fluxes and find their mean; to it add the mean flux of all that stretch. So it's 14.5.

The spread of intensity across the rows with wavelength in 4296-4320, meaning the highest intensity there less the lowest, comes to 4.7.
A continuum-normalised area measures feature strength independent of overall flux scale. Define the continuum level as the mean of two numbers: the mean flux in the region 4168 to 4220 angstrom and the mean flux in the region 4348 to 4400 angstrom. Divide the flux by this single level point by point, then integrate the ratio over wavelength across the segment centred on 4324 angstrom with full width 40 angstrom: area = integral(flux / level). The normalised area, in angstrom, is 38.9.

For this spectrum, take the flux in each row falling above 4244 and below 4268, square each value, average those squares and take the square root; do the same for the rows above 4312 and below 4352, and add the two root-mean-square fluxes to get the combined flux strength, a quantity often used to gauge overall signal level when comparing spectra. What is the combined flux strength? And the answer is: 17.2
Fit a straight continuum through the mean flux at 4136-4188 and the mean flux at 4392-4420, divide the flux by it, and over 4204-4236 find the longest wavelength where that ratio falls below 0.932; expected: 4230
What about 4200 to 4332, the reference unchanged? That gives 4326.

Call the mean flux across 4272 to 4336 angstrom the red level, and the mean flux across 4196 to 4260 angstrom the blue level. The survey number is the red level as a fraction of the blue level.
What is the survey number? 0.98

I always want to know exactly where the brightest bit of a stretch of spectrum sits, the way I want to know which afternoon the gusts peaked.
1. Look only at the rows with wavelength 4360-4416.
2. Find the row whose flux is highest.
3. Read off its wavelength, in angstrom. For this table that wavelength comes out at 4366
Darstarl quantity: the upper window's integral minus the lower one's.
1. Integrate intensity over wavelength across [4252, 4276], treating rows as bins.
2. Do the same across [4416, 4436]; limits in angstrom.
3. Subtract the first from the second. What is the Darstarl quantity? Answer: 15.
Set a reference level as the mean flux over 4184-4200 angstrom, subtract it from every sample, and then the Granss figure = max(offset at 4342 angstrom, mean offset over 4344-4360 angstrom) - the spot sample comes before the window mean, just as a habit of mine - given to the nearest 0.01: 1.55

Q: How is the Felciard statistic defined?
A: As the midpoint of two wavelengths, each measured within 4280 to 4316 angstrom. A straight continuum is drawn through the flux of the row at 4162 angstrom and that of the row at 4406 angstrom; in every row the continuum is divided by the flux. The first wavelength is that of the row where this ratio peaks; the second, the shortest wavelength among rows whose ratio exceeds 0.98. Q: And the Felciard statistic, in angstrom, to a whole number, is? 4294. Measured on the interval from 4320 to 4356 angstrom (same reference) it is 4326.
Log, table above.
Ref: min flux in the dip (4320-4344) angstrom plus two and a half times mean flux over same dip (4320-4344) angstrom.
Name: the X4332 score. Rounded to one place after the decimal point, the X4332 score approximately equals 30.4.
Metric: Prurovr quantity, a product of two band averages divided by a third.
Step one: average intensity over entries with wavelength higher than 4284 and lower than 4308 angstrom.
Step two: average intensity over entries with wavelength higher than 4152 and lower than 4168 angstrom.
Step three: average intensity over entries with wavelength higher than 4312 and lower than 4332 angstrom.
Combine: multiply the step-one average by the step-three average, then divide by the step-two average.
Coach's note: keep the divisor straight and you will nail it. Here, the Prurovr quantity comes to 7.9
